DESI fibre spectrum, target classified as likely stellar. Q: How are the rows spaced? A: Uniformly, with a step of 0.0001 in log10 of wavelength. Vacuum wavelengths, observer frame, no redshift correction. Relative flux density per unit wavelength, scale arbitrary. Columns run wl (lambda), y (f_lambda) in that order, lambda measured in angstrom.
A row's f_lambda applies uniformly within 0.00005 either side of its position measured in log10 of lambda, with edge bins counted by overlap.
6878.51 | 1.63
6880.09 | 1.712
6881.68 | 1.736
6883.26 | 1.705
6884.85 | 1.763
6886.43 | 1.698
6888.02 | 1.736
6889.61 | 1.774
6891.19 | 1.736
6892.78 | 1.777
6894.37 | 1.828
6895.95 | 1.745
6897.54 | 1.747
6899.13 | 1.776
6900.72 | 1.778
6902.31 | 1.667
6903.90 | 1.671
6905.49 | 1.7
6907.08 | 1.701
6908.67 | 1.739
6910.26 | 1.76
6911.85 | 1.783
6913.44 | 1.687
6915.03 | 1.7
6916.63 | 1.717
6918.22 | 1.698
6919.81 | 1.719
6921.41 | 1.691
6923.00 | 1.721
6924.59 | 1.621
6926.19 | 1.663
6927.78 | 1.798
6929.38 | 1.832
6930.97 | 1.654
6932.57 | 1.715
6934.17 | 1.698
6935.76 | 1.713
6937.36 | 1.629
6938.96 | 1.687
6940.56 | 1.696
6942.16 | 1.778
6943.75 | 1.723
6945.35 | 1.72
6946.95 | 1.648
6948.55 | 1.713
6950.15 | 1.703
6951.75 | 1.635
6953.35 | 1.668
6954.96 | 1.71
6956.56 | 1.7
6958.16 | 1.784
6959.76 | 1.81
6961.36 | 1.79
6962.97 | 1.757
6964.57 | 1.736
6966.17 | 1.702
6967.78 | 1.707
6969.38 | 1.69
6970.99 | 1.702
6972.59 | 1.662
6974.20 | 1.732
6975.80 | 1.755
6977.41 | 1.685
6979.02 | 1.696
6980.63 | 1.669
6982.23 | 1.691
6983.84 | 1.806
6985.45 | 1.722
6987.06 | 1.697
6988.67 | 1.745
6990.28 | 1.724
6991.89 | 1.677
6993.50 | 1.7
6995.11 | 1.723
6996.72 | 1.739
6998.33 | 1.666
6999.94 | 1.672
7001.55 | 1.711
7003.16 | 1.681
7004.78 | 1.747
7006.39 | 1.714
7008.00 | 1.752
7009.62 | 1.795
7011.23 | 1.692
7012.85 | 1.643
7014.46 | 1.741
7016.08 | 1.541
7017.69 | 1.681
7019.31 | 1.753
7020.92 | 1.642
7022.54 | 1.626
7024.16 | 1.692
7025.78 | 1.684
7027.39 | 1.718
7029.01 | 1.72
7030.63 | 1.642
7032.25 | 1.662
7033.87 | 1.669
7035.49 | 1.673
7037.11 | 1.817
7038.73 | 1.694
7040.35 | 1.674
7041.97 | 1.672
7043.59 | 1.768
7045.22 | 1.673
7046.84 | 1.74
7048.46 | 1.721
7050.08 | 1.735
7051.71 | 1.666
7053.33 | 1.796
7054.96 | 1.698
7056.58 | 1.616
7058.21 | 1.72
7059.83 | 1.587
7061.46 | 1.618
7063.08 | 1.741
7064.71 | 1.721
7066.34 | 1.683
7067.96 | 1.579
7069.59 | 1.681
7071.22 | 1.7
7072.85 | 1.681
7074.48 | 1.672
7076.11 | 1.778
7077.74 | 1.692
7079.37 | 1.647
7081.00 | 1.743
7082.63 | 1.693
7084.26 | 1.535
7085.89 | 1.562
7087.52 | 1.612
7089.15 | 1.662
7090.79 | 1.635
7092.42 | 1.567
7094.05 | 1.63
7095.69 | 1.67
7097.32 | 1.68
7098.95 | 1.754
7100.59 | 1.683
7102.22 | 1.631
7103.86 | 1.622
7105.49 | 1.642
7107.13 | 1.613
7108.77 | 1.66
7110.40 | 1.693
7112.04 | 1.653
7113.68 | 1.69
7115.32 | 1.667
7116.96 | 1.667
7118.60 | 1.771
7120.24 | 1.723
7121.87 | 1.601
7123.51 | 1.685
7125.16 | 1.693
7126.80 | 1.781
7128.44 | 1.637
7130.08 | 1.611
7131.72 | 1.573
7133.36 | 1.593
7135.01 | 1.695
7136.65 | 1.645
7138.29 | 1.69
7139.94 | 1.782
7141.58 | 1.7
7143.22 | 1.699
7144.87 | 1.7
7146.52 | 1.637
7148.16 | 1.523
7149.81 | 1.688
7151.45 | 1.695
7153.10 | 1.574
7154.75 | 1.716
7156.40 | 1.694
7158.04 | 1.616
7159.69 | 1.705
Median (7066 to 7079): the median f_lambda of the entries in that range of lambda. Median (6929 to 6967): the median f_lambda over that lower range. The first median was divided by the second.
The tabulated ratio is 0.98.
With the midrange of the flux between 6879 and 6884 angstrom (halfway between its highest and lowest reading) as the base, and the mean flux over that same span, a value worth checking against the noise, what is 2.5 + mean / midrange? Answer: 3.50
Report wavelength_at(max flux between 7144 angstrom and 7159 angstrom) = 7154.75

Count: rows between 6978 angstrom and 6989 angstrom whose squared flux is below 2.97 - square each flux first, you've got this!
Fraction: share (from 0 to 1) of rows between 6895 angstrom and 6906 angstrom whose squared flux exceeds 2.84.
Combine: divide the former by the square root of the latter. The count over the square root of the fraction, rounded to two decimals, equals 5.92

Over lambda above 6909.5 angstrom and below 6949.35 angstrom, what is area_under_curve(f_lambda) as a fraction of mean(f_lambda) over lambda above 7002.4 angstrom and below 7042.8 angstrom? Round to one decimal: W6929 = 40.3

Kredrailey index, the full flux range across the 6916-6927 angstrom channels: 0.100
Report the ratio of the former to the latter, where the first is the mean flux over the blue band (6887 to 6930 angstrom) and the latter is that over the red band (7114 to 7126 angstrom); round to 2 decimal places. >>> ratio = 1.03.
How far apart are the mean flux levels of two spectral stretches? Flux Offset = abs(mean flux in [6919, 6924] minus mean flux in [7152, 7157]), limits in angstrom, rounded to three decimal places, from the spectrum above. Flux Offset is 0.049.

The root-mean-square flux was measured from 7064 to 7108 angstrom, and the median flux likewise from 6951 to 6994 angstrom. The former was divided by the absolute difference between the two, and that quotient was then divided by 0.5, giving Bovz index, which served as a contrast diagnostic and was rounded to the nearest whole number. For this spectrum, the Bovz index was 77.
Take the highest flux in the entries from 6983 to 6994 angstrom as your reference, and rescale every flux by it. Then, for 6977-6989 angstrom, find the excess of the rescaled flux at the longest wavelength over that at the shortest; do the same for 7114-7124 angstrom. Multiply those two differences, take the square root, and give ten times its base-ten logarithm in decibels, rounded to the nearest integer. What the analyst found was -17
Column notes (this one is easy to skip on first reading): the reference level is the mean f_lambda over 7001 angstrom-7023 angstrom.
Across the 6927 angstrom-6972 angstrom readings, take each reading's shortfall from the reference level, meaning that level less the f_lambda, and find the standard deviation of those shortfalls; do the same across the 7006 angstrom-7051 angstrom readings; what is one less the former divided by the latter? 0.075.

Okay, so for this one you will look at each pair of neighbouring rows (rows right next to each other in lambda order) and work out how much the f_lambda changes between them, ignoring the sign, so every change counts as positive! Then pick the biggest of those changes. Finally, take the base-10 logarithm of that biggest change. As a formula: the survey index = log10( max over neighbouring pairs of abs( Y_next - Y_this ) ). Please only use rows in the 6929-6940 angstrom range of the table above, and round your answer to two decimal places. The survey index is -0.75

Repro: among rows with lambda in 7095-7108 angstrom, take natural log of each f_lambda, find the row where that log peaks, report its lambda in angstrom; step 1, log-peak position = 7098.95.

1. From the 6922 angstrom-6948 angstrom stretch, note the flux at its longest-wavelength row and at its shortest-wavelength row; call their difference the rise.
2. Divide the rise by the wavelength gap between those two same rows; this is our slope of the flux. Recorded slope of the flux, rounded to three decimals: -0.003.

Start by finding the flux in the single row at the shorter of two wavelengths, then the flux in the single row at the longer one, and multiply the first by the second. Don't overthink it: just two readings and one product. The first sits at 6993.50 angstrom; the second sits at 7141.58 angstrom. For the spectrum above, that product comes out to 2.89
